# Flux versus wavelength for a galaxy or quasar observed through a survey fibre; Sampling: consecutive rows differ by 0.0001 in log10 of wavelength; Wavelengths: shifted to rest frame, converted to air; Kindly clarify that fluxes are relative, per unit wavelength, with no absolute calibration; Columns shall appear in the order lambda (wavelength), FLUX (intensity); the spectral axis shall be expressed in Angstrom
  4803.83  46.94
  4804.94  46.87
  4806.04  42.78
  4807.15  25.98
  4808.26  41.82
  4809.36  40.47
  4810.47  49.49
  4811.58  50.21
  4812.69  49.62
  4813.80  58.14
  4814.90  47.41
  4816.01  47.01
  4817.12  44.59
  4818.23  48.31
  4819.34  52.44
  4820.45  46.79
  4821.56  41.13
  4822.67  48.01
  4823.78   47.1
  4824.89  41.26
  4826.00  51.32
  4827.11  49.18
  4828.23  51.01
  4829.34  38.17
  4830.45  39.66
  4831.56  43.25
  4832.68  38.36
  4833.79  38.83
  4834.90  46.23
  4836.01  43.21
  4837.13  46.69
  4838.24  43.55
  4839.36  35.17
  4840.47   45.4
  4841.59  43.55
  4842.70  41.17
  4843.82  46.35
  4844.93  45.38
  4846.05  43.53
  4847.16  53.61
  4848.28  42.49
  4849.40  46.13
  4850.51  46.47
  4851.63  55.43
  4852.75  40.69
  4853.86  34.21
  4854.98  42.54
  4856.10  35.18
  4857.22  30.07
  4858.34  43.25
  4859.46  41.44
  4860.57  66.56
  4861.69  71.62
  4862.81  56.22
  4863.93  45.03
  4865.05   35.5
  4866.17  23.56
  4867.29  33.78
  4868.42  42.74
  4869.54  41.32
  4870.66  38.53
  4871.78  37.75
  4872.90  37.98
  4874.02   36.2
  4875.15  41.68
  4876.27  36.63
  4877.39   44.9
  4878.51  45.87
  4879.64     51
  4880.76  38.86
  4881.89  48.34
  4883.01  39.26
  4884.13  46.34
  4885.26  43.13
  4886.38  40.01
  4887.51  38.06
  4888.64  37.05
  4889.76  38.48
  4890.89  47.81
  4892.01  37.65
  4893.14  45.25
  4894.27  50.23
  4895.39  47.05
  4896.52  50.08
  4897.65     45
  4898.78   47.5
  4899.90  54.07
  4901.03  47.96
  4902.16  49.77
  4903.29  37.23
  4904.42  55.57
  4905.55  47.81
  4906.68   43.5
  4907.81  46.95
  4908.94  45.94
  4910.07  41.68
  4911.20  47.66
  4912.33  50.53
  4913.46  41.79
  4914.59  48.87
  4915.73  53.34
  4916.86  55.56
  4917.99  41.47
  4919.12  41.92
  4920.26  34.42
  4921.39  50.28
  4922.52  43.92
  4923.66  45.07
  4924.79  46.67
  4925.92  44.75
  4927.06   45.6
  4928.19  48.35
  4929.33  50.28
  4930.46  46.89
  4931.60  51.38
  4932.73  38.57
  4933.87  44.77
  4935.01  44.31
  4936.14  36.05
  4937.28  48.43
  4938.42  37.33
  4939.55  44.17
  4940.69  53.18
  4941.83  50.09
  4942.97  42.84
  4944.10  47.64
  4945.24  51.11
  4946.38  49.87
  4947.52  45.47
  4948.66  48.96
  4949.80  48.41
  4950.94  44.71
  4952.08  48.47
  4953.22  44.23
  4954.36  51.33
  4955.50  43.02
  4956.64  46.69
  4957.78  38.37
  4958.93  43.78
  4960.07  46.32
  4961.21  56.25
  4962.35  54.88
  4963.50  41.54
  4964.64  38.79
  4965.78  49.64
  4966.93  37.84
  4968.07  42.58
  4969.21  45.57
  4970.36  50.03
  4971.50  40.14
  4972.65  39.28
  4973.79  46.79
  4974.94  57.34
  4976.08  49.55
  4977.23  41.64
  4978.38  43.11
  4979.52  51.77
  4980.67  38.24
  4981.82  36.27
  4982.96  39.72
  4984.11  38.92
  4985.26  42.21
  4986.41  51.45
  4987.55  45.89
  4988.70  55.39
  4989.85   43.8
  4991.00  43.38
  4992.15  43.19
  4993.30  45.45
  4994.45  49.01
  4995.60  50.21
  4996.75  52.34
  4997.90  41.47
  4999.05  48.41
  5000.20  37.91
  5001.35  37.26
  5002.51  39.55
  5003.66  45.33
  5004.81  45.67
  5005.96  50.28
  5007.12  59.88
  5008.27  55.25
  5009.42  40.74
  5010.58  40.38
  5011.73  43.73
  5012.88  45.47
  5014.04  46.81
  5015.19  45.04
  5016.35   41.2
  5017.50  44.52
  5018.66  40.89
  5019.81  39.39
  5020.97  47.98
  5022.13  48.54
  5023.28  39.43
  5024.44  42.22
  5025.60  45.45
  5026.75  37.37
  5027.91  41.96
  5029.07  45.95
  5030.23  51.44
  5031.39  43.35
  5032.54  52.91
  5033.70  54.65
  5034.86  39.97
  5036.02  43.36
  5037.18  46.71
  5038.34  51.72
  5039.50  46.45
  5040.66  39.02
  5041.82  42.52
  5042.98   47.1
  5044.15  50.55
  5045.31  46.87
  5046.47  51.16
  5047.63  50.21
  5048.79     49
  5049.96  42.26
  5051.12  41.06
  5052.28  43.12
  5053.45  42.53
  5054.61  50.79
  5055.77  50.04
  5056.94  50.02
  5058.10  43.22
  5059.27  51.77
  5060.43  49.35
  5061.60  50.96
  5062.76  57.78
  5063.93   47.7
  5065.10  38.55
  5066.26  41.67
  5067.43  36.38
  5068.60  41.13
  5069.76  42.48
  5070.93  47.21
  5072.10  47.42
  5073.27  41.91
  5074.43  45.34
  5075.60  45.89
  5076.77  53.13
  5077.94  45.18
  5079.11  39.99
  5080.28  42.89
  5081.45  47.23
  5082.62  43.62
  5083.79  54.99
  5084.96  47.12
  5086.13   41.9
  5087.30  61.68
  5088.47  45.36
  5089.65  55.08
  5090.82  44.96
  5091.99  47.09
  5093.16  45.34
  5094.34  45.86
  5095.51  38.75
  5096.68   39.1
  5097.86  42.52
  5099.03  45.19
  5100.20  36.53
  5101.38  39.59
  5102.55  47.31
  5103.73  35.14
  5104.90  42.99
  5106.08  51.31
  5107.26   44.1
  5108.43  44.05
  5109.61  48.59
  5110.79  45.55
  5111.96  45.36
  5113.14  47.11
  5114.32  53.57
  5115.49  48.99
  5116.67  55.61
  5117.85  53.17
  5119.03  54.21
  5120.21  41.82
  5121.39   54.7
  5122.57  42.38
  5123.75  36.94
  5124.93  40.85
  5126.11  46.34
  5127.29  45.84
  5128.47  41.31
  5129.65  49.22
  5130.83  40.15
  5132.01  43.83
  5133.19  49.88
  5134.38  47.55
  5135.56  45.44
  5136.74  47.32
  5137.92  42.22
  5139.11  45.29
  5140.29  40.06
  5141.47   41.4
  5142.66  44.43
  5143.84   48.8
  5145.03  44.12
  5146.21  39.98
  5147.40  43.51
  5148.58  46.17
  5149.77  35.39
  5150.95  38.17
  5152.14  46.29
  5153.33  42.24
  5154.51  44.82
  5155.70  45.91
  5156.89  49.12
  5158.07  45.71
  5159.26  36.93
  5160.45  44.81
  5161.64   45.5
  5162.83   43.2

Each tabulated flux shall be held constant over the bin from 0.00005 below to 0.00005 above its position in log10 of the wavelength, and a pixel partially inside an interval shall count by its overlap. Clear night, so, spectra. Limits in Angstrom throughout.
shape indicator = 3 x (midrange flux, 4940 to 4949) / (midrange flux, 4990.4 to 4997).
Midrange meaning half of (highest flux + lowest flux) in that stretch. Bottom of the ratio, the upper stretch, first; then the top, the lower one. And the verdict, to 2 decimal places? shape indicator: 3.02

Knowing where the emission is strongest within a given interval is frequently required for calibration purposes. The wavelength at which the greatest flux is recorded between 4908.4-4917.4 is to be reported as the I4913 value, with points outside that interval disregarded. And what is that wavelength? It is 4916.86 Angstrom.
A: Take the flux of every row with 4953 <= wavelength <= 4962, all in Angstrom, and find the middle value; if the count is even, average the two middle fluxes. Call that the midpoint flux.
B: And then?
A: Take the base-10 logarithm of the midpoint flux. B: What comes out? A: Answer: 1.66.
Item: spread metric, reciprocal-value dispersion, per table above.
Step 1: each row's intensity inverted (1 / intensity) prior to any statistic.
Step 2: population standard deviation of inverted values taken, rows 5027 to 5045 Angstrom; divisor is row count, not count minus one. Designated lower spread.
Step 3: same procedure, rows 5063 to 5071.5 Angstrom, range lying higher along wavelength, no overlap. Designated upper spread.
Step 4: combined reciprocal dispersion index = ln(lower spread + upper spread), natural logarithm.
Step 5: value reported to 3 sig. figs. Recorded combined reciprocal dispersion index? -5.43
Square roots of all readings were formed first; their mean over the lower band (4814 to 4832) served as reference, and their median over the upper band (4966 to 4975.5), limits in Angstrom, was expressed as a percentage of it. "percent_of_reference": 98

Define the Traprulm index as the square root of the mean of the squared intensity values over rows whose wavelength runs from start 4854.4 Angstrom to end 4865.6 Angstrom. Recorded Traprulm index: 48.5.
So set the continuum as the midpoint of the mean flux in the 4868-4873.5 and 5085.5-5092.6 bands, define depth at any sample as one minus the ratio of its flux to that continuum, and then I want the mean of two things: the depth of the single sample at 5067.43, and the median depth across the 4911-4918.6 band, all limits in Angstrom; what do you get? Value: 0.042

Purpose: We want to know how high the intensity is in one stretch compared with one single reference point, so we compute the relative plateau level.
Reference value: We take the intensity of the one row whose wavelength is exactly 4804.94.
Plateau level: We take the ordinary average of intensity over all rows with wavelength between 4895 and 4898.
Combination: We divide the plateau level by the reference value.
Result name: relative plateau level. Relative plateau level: 1.01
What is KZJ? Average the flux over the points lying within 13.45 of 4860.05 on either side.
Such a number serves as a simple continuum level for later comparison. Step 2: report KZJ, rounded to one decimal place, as 43.4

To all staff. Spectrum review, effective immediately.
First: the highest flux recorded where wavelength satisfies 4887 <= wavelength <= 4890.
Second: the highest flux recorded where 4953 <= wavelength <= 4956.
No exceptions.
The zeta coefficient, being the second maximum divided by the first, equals 1.33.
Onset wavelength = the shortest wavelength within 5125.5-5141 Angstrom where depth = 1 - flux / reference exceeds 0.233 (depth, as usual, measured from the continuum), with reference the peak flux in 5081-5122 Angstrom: 5126.11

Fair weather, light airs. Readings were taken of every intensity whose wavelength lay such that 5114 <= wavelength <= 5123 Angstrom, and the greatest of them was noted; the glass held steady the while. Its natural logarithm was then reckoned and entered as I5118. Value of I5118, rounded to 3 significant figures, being 4.02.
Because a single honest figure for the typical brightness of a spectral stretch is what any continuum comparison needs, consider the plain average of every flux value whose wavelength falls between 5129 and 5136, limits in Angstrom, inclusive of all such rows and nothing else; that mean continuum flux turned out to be 46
